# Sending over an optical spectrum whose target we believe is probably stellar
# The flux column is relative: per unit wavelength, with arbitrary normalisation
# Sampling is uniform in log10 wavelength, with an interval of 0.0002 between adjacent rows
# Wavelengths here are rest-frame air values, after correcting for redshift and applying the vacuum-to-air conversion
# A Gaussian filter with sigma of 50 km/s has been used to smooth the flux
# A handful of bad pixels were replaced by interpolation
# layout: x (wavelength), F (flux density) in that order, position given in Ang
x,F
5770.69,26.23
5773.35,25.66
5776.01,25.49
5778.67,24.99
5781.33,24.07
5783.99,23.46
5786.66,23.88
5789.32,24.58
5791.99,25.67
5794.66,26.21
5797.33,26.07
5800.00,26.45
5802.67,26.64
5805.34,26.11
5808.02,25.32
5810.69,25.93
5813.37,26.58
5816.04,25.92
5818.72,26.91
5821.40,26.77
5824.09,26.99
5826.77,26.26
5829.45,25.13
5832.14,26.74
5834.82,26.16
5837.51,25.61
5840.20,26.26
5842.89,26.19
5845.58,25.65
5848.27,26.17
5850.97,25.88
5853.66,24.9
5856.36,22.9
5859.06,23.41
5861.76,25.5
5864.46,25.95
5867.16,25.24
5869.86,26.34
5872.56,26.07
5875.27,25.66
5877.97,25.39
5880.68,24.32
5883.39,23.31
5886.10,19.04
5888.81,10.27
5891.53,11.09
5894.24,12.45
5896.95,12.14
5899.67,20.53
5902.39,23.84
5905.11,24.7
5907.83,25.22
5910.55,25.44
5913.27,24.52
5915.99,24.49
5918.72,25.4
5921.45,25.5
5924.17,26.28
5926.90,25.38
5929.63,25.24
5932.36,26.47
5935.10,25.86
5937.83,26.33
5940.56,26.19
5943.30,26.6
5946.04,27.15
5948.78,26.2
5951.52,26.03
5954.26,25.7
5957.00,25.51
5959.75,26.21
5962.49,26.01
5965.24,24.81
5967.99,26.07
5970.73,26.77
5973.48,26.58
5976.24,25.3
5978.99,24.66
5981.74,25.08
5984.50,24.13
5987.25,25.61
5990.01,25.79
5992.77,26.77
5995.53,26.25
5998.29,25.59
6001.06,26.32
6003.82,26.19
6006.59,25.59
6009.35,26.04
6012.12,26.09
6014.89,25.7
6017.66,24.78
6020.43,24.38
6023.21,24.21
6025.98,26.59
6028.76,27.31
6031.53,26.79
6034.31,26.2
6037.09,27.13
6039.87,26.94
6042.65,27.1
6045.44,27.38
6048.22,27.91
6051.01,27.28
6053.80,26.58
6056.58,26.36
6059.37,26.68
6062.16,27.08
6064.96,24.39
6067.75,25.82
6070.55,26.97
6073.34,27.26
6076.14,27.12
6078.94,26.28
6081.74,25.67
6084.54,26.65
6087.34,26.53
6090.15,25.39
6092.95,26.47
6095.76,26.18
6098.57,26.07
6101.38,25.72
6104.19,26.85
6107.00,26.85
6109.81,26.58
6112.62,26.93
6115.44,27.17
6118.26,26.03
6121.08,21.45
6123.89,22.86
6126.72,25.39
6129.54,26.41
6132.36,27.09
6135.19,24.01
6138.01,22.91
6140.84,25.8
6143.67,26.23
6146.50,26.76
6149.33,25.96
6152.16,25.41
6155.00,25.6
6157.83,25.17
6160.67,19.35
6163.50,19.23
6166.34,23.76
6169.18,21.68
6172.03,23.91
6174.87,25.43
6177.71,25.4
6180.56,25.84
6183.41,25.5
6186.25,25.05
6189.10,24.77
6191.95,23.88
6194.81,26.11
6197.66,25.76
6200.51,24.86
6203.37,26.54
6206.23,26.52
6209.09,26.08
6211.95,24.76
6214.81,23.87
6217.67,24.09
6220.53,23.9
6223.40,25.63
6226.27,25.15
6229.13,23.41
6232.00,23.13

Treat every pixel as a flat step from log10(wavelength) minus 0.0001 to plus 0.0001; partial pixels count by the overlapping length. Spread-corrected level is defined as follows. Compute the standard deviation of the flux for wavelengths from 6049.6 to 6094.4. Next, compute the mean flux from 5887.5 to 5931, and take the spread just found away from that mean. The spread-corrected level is 20.7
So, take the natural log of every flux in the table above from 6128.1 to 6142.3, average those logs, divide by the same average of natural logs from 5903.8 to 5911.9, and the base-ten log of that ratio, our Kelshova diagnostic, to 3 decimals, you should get 0.000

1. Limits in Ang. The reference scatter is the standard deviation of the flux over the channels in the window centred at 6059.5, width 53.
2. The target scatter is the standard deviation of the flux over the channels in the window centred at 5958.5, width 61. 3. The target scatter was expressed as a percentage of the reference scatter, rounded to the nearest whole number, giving 95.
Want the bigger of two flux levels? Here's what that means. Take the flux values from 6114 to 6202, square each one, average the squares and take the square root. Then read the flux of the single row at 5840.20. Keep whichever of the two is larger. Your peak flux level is 26.3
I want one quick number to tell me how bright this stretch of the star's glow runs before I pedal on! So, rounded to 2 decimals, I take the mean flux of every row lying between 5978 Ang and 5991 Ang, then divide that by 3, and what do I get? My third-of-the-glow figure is 8.35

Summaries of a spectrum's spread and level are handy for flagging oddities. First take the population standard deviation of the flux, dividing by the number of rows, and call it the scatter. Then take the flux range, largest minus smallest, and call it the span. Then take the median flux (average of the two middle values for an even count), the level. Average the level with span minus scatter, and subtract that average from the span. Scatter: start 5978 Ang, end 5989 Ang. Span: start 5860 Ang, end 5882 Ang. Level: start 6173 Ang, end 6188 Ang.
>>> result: -11.4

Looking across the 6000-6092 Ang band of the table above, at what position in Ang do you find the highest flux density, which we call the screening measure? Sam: 6048.22 Ang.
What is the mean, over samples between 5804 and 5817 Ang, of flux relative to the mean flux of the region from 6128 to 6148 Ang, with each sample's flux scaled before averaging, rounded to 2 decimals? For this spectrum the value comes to 1.01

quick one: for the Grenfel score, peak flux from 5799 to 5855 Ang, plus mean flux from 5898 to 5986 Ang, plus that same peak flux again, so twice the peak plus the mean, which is 79.4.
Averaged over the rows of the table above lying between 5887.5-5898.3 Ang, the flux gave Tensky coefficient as 11.5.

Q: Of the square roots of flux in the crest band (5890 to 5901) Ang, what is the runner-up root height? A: 3.53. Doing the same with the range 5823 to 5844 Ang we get 5.17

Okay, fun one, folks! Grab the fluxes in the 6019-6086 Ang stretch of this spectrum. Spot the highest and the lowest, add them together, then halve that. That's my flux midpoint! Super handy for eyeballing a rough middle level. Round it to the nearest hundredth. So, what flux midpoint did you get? 26.06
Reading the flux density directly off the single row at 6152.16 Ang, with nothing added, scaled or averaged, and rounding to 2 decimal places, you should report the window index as 25.41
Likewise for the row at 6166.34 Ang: 23.76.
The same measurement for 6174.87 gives 25.43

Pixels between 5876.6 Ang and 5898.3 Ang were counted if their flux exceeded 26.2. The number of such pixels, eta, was 0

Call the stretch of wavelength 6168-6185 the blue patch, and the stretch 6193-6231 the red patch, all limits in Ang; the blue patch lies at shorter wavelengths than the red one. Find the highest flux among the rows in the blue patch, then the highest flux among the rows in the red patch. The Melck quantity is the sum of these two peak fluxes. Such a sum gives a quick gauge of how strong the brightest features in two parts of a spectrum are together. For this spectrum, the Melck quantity 52.4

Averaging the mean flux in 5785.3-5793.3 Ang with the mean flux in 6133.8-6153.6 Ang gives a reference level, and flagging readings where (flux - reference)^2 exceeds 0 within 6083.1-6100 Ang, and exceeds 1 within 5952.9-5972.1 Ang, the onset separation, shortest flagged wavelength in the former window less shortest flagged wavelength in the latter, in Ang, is 124.8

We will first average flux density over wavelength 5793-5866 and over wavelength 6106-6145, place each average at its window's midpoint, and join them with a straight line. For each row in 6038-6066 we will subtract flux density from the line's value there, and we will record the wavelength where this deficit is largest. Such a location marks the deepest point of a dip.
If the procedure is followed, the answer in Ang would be 6064.96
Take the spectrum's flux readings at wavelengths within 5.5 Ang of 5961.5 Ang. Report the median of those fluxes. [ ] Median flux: 25.8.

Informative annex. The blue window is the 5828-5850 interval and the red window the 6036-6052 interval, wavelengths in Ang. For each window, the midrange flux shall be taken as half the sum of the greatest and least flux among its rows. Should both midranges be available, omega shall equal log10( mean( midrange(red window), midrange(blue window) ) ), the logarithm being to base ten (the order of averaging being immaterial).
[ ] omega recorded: 1.426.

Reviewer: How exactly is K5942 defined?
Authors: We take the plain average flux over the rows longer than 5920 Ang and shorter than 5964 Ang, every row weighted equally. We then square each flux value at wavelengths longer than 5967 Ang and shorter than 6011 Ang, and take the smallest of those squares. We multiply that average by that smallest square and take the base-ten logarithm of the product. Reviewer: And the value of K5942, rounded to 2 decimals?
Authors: 4.18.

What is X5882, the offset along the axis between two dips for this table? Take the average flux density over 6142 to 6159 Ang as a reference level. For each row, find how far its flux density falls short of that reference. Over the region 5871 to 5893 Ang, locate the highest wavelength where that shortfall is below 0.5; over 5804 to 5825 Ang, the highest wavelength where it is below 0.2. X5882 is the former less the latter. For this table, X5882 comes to 53.9 Ang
